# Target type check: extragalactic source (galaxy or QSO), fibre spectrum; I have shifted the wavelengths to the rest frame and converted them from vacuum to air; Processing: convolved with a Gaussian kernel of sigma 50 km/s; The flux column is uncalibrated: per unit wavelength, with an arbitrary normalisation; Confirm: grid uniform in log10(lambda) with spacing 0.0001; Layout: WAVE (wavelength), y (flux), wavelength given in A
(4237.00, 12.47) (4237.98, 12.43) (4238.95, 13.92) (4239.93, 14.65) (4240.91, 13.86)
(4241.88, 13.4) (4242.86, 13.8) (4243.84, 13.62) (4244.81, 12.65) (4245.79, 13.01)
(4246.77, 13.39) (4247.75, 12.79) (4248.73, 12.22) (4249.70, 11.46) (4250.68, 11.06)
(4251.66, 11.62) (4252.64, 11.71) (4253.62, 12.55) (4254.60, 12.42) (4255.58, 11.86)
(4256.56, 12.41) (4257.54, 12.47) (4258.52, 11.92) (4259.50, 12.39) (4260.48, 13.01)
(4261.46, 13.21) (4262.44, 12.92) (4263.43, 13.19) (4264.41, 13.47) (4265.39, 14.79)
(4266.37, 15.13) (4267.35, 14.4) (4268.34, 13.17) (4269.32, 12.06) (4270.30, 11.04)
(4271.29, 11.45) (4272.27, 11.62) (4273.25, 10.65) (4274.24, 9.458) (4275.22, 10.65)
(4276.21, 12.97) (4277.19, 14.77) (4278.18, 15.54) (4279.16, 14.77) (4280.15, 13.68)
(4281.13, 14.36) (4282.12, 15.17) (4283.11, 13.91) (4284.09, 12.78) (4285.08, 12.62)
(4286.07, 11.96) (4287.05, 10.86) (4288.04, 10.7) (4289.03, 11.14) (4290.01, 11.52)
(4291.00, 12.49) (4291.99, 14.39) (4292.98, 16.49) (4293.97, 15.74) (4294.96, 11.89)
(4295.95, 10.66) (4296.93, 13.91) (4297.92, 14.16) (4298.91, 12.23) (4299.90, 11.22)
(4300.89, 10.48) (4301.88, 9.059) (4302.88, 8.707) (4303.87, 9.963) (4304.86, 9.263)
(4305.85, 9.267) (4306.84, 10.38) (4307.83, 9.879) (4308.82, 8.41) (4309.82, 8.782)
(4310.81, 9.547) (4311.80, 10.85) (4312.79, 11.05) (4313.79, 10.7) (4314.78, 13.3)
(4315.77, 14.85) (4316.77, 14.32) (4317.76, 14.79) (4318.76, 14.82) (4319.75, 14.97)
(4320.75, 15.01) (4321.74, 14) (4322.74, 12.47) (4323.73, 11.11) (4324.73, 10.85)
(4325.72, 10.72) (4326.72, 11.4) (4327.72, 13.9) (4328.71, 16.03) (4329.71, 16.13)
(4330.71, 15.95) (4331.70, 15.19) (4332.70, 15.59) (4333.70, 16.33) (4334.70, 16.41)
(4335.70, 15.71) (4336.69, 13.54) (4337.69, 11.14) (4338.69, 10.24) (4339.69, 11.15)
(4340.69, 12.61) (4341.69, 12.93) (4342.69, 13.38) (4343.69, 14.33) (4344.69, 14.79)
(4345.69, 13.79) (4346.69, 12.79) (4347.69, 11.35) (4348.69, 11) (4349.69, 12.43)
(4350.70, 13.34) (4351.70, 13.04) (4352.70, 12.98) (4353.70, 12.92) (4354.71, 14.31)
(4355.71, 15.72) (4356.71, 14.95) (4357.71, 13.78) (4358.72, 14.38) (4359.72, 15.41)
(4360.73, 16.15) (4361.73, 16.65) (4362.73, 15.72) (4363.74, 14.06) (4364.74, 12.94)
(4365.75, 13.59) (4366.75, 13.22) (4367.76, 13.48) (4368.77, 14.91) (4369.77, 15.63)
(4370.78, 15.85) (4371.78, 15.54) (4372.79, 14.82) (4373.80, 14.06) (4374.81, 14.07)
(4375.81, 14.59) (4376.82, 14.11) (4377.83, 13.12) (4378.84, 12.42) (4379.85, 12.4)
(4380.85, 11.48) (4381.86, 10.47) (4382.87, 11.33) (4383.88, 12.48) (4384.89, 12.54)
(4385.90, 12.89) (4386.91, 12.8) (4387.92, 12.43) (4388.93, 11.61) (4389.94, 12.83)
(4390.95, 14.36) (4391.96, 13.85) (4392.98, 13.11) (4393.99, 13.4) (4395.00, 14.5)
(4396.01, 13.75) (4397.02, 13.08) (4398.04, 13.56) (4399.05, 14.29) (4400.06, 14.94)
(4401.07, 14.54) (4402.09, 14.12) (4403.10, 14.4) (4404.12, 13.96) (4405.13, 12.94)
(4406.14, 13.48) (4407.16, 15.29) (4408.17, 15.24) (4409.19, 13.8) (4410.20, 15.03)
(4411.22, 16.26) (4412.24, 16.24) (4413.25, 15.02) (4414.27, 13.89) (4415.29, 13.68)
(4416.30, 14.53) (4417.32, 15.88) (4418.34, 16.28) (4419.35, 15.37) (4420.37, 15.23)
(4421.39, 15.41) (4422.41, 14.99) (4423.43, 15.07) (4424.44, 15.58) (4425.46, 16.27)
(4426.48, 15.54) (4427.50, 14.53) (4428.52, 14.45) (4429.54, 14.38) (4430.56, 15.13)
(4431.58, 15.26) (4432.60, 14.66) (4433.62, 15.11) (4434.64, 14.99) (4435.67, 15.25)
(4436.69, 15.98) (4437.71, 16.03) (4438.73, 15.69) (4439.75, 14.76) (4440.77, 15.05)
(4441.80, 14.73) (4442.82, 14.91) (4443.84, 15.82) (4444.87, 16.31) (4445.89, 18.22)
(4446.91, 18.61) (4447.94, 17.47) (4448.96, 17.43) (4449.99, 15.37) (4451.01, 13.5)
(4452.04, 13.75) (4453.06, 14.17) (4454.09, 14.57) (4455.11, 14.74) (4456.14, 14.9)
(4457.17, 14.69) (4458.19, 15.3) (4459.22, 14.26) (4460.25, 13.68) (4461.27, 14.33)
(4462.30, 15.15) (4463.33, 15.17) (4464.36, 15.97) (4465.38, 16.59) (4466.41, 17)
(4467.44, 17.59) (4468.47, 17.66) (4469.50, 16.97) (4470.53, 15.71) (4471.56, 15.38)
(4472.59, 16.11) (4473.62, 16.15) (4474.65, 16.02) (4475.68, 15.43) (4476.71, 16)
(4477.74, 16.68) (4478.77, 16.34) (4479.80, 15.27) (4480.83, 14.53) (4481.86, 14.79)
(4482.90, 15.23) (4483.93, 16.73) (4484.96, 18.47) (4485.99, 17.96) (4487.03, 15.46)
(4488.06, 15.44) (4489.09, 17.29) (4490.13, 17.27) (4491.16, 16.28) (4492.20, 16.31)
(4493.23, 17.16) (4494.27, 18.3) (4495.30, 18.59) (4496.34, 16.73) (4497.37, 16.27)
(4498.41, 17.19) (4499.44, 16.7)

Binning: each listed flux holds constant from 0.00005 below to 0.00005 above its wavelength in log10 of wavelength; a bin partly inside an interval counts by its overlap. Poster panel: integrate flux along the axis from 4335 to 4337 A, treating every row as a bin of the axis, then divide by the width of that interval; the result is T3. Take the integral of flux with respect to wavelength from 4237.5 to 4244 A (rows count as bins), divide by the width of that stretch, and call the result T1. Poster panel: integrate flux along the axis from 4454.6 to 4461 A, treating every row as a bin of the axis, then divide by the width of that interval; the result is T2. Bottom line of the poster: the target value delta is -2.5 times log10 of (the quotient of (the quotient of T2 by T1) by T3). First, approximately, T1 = 13.7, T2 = 14.6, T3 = 15.0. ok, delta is 2.9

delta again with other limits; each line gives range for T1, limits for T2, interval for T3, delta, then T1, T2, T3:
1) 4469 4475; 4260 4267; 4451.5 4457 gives 3.1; 16.1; 13.7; 14.4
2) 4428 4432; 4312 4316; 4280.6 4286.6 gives 3.0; 14.8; 12.2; 13.5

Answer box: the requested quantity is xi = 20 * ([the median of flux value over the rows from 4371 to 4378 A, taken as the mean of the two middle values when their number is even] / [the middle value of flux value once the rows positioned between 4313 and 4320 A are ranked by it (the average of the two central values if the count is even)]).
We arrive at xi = 19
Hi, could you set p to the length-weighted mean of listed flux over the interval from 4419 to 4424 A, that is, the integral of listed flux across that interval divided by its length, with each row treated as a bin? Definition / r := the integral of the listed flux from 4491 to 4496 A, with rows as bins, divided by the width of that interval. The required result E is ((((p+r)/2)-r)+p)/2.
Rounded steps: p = 15.2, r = 17.4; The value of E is 7.1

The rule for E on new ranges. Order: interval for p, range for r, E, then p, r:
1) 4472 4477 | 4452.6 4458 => 8.3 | 15.9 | 14.7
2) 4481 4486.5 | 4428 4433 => 8.7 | 16.5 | 14.8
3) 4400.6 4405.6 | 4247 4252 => 7.5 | 14.0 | 11.9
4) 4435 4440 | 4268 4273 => 8.7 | 15.6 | 11.8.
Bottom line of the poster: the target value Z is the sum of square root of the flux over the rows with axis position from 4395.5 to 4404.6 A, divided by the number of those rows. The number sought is 3.8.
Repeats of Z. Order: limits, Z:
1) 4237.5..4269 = 3.6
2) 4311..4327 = 3.6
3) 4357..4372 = 3.8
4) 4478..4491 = 4.0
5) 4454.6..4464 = 3.8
